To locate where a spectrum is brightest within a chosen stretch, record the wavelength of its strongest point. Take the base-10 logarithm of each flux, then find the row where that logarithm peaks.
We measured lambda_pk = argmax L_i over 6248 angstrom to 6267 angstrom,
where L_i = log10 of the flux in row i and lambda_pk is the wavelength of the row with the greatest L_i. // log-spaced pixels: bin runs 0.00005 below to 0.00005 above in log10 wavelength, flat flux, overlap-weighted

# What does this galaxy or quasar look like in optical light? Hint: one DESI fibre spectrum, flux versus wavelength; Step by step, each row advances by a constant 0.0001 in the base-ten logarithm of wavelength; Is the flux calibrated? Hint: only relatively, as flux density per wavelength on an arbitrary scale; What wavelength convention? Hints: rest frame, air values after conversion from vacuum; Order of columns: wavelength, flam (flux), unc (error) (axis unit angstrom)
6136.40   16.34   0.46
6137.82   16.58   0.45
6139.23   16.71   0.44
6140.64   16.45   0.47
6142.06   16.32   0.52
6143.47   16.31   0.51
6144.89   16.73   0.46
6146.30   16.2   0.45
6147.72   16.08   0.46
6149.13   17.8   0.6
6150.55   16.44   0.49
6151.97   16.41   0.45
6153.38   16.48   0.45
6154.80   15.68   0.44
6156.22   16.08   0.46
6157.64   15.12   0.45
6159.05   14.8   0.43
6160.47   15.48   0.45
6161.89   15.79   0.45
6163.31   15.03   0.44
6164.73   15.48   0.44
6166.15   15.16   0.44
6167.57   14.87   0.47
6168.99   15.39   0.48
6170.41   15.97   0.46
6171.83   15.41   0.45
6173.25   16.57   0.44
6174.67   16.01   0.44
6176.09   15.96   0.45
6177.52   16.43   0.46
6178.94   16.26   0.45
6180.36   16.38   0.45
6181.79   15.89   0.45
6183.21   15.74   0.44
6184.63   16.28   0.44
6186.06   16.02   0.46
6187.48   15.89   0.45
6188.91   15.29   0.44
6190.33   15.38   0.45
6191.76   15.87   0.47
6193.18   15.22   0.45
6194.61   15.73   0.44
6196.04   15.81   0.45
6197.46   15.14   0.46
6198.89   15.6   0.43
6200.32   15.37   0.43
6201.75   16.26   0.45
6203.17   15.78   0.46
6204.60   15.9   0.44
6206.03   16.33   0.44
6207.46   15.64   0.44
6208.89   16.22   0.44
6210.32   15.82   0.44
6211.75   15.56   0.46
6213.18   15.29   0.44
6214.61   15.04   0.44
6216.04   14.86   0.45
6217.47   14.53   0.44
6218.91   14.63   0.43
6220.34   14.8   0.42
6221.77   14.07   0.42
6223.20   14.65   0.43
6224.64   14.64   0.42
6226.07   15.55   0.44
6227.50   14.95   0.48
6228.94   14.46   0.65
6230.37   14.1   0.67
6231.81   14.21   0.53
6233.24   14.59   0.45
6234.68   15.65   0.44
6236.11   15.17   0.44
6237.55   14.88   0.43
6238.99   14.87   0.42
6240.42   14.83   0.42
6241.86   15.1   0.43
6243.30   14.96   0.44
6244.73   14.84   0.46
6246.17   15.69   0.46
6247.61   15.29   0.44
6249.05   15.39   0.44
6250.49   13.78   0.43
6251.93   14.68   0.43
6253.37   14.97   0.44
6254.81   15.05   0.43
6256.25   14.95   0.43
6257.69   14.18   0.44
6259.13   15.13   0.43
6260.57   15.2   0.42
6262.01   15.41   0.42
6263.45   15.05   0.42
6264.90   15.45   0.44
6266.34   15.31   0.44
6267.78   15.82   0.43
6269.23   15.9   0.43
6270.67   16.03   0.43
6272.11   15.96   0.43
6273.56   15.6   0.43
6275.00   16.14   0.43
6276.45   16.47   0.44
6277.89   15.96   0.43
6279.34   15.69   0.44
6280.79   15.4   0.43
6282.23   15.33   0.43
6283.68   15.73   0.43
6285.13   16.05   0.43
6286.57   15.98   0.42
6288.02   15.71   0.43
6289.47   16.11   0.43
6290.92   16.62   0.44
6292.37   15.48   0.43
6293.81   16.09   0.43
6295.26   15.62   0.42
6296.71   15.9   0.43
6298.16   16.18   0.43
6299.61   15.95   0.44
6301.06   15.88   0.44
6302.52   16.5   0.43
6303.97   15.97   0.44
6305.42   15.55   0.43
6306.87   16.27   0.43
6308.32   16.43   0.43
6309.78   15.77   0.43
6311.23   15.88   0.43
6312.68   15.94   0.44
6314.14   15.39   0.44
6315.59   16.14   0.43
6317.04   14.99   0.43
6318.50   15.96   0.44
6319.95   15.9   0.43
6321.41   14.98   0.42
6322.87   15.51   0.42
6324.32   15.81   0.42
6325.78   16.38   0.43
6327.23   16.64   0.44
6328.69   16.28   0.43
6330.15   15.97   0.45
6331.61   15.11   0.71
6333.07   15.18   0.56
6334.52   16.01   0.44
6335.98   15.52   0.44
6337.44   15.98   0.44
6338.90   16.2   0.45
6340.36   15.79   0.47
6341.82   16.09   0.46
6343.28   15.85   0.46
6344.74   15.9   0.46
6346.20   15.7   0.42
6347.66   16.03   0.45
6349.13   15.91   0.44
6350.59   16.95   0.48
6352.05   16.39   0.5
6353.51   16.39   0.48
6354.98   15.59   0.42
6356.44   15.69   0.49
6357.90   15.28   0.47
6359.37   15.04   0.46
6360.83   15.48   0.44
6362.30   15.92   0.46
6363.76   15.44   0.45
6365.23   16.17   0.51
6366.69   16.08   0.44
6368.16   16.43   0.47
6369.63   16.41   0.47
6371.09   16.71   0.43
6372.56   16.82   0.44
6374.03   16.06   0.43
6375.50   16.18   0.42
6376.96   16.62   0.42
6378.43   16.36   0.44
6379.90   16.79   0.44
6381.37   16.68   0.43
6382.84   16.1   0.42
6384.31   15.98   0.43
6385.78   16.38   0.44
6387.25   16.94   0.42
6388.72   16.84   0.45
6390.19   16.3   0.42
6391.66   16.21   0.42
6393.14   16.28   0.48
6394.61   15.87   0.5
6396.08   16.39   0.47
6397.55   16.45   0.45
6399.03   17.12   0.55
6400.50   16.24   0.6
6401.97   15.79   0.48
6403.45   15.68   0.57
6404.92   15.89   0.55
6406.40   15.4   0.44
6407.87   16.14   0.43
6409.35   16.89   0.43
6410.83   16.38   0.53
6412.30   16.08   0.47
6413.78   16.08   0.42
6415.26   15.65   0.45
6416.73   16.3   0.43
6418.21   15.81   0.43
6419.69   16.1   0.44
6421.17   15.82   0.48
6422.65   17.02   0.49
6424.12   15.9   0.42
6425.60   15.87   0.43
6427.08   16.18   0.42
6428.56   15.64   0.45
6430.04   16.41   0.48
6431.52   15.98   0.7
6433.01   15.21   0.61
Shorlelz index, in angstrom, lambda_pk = 6264.90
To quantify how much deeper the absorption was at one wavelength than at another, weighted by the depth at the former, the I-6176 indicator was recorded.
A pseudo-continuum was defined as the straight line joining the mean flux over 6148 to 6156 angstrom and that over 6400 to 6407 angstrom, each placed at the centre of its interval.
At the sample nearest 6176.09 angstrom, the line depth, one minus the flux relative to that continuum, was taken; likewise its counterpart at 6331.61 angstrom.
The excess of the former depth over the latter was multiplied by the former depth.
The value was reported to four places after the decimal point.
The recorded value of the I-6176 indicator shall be -0.0008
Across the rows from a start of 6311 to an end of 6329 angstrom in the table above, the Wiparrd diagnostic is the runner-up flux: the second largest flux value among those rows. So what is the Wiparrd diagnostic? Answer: 16.38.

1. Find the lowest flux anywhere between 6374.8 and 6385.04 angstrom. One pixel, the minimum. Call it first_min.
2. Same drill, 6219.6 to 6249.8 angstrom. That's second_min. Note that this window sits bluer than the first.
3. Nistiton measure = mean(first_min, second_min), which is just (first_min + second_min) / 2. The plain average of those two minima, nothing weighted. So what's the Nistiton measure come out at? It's 15.0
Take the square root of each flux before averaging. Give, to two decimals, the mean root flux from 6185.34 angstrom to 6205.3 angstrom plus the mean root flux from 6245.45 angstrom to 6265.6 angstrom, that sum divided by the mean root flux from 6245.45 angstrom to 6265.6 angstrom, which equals 2.02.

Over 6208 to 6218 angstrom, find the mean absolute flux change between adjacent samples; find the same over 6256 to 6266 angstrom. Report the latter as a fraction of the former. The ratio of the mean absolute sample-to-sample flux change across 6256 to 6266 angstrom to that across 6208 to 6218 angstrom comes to 1.6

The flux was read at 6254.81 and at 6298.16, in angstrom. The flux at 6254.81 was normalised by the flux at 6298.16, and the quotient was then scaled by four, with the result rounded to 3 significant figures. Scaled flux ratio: 3.72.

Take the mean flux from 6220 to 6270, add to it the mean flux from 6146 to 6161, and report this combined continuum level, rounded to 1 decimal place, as 31.0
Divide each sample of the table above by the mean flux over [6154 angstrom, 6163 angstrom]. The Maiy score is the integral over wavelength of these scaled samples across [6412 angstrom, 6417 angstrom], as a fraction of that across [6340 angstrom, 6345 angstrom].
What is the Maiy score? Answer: 1.0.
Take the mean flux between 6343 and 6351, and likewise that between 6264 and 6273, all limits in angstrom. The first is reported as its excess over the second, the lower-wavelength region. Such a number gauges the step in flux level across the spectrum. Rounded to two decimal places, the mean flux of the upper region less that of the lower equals 0.31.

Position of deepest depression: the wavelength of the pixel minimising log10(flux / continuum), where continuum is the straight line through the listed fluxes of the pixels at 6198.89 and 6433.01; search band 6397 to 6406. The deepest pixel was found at 6403.45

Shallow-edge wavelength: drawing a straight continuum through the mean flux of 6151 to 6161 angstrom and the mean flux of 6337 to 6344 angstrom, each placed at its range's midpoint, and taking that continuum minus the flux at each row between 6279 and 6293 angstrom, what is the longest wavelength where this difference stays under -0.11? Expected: 6290.92 angstrom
